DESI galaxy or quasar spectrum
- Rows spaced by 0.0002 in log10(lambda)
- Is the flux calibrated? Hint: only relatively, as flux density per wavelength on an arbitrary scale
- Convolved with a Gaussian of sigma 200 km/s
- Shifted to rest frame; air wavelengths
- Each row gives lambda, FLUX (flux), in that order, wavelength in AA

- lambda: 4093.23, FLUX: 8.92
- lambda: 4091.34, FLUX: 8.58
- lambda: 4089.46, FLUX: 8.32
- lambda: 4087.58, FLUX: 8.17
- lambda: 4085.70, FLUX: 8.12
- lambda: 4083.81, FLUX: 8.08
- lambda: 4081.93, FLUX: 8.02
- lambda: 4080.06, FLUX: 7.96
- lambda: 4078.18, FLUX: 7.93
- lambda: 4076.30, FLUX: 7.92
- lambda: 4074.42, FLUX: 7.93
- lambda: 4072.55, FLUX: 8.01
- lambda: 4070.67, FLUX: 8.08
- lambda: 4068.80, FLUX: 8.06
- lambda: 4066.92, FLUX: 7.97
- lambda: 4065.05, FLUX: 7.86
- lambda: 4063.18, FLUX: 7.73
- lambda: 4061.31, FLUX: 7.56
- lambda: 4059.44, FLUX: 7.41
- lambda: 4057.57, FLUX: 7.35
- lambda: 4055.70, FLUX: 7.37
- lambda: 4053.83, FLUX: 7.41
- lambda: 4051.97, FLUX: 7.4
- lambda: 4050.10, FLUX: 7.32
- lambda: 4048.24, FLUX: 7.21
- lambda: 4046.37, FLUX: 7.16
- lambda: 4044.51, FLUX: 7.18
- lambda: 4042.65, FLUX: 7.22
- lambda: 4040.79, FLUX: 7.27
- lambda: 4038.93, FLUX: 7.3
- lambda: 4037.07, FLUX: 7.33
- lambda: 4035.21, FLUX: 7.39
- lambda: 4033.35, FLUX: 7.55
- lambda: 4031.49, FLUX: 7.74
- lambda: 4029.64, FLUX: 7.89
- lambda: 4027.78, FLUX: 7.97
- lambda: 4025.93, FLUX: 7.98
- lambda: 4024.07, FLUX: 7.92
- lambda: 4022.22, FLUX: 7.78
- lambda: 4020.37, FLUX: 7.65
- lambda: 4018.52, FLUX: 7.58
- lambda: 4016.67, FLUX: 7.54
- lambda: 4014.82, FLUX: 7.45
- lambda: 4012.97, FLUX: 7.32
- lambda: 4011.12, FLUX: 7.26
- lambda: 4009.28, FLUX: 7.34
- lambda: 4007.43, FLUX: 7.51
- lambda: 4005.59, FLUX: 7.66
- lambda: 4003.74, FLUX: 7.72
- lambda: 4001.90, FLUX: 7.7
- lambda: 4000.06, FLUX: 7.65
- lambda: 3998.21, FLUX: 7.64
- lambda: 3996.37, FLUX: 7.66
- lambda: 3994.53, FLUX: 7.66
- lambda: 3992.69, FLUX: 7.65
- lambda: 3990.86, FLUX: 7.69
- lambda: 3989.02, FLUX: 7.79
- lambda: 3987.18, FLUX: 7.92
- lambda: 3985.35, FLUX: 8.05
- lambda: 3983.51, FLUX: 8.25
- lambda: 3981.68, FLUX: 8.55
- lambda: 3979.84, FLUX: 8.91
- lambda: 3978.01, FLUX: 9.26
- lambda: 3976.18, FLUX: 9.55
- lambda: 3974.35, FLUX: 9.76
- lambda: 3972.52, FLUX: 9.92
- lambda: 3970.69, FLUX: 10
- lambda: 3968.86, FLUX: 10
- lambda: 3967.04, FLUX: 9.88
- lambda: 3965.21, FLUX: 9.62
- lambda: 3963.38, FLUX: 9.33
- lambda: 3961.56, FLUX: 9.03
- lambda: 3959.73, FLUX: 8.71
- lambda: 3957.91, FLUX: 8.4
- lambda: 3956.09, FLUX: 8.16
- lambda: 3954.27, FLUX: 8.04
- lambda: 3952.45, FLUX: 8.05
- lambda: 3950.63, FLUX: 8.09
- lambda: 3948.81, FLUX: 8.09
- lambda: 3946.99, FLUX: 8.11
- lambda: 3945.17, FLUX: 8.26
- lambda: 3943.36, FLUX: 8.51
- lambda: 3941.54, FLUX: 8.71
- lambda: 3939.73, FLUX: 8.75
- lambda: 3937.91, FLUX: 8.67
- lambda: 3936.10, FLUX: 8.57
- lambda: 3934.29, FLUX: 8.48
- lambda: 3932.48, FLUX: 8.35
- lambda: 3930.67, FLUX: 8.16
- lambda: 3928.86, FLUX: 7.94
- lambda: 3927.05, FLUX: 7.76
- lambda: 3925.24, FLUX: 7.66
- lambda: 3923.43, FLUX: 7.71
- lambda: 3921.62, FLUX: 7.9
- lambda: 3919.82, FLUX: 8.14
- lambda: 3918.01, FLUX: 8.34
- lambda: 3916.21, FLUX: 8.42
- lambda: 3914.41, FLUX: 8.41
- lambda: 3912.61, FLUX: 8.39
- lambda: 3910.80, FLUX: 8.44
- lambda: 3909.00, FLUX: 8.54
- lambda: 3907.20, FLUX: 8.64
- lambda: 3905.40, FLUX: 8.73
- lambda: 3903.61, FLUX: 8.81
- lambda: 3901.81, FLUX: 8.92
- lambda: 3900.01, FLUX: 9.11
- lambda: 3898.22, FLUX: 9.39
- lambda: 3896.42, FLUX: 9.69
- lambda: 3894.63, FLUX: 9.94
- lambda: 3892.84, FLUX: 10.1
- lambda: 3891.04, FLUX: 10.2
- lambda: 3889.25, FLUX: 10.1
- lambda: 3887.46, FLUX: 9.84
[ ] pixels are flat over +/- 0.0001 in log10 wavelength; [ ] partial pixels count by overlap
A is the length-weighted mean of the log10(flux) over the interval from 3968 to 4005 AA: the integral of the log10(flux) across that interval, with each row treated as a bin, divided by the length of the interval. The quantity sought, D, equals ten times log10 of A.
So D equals -0.3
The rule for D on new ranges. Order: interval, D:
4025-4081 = -0.5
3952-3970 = -0.2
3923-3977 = -0.3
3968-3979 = 0.0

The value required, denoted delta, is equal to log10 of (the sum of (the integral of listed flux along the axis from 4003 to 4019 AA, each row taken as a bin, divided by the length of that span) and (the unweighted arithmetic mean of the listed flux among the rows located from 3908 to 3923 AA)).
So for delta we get 1.20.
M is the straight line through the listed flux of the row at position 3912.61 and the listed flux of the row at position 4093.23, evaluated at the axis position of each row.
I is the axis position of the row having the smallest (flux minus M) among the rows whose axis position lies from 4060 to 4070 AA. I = 4061.31 AA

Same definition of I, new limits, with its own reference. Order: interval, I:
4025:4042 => 4040.79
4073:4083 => 4076.30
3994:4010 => 4009.28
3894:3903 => 3901.81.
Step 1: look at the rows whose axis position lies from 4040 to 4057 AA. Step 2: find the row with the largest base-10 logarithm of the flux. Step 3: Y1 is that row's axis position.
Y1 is 4053.83 AA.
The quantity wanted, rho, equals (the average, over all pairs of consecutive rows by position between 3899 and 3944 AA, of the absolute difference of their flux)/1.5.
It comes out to 0.08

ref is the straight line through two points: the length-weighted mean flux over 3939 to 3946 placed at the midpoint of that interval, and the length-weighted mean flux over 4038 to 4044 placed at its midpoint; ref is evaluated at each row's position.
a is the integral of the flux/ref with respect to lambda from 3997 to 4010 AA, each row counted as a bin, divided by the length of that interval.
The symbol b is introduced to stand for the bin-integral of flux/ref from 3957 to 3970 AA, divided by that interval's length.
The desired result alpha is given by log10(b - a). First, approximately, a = 0.980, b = 1.12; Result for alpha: -0.8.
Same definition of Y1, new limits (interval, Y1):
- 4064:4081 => 4070.67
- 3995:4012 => 4003.74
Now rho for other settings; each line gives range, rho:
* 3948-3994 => 0.12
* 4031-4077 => 0.05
